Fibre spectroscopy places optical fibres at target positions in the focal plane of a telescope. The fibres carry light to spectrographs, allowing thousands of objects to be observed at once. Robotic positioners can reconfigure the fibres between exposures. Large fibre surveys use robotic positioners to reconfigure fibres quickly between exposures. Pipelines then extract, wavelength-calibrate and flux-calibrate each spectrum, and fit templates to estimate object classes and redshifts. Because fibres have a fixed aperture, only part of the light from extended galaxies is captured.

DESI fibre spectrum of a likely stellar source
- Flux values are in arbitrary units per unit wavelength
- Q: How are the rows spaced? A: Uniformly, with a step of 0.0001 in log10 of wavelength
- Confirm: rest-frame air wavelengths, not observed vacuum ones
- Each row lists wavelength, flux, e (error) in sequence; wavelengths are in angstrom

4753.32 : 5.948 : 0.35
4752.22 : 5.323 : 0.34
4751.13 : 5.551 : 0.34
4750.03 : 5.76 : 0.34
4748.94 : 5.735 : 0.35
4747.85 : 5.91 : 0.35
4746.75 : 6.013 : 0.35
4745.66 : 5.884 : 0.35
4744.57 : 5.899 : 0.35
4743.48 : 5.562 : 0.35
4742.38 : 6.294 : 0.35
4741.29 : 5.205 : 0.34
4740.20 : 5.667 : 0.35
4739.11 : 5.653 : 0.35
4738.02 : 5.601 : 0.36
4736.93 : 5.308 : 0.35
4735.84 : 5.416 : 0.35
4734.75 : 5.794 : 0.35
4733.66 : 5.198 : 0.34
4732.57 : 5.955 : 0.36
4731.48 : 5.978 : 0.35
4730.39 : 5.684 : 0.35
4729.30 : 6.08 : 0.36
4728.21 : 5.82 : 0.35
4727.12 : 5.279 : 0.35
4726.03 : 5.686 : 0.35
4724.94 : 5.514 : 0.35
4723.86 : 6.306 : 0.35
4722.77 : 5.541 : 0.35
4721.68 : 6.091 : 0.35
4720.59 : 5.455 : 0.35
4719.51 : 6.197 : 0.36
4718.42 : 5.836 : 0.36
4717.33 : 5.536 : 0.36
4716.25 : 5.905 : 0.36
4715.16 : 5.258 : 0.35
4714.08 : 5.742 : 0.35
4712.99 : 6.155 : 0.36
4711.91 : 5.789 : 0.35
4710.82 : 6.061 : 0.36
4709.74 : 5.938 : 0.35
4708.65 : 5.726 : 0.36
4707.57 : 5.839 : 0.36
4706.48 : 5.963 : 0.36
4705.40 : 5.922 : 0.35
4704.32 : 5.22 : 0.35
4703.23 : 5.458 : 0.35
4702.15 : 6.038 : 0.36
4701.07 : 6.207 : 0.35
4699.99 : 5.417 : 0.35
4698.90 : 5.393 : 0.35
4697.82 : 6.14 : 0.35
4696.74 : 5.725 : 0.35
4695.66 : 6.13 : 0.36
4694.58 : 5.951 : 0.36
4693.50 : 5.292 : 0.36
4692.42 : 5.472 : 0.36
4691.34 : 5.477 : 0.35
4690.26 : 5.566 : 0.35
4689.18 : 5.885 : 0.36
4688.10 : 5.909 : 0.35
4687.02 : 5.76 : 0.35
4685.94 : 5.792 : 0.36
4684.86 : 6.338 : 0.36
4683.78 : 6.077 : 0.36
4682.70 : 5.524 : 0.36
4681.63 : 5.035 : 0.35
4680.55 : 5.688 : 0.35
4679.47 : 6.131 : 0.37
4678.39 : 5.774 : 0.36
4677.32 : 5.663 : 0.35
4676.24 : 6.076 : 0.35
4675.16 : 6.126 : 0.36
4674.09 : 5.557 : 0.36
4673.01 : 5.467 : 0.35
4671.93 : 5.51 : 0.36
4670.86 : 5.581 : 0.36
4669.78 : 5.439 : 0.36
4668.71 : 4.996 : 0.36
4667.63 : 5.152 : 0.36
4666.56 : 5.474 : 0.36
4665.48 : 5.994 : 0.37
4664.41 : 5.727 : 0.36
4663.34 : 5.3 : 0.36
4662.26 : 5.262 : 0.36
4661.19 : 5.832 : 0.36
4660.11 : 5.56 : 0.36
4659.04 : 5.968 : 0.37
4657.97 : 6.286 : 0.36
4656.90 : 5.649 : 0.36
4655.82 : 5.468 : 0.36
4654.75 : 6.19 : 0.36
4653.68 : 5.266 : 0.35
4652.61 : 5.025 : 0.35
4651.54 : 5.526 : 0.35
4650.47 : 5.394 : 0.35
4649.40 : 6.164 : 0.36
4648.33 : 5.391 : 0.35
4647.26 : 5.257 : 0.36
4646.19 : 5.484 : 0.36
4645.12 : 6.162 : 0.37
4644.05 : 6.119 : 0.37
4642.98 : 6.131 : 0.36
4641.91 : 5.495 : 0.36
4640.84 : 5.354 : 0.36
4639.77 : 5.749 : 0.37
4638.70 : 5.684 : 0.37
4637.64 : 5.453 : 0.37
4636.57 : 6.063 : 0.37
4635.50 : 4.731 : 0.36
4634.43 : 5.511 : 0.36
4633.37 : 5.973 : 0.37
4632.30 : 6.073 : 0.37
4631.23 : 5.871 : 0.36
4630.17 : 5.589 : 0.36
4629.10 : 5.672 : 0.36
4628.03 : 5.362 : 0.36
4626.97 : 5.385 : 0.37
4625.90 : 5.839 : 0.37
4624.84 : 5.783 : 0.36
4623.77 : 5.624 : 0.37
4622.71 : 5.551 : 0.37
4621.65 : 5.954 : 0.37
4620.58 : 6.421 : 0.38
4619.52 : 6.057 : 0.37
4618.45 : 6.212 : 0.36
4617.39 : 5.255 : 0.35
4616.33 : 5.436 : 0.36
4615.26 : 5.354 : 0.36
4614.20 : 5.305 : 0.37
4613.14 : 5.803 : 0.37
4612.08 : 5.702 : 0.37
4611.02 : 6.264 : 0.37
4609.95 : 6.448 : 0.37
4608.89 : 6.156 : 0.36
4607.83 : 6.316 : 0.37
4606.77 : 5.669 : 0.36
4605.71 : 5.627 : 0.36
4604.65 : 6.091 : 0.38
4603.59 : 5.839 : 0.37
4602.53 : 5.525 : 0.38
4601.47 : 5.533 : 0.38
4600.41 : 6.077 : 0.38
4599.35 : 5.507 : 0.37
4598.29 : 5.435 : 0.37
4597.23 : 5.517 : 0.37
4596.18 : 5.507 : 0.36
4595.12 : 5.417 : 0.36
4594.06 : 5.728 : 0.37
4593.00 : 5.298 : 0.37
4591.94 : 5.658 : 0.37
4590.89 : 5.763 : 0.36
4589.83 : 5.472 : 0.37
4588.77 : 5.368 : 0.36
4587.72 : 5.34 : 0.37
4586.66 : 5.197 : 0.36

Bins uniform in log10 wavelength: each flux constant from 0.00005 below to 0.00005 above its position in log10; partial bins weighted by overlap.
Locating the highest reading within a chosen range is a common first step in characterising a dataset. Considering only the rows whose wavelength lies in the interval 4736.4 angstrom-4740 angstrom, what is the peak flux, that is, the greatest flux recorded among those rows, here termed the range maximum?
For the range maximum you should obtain 5.653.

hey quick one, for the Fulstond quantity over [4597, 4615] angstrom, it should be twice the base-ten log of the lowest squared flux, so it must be 2.90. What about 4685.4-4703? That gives 2.89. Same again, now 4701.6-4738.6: 2.86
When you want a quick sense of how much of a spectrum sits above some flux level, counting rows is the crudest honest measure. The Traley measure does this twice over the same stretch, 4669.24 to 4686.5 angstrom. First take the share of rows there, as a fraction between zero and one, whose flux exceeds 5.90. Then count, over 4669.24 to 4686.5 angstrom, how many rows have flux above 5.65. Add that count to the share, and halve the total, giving 4.7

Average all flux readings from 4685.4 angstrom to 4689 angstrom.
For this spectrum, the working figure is 5.82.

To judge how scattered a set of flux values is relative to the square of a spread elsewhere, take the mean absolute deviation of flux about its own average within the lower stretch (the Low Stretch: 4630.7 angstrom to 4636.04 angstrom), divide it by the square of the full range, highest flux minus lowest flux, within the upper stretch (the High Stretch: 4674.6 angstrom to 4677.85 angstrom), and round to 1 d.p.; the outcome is 1.9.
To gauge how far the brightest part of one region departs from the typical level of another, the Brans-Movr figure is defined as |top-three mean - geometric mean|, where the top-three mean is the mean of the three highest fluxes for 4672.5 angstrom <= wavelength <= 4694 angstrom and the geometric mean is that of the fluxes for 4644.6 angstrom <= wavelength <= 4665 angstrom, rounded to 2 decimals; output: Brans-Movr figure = 0.58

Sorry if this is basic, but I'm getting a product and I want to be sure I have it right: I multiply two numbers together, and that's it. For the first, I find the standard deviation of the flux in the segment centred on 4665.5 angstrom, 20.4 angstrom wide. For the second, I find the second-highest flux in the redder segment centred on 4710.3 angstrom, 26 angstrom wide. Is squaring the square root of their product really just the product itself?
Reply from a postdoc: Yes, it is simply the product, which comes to 2.0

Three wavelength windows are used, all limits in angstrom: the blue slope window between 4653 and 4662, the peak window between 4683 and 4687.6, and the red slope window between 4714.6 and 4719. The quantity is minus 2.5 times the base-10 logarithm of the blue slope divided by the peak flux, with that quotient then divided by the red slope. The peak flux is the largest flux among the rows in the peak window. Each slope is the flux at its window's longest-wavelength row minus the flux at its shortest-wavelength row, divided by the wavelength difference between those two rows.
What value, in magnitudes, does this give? 2.9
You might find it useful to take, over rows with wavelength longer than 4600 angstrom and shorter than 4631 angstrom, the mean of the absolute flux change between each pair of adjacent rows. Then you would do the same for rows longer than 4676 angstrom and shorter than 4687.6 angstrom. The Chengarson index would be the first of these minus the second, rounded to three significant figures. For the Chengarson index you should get -0.104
